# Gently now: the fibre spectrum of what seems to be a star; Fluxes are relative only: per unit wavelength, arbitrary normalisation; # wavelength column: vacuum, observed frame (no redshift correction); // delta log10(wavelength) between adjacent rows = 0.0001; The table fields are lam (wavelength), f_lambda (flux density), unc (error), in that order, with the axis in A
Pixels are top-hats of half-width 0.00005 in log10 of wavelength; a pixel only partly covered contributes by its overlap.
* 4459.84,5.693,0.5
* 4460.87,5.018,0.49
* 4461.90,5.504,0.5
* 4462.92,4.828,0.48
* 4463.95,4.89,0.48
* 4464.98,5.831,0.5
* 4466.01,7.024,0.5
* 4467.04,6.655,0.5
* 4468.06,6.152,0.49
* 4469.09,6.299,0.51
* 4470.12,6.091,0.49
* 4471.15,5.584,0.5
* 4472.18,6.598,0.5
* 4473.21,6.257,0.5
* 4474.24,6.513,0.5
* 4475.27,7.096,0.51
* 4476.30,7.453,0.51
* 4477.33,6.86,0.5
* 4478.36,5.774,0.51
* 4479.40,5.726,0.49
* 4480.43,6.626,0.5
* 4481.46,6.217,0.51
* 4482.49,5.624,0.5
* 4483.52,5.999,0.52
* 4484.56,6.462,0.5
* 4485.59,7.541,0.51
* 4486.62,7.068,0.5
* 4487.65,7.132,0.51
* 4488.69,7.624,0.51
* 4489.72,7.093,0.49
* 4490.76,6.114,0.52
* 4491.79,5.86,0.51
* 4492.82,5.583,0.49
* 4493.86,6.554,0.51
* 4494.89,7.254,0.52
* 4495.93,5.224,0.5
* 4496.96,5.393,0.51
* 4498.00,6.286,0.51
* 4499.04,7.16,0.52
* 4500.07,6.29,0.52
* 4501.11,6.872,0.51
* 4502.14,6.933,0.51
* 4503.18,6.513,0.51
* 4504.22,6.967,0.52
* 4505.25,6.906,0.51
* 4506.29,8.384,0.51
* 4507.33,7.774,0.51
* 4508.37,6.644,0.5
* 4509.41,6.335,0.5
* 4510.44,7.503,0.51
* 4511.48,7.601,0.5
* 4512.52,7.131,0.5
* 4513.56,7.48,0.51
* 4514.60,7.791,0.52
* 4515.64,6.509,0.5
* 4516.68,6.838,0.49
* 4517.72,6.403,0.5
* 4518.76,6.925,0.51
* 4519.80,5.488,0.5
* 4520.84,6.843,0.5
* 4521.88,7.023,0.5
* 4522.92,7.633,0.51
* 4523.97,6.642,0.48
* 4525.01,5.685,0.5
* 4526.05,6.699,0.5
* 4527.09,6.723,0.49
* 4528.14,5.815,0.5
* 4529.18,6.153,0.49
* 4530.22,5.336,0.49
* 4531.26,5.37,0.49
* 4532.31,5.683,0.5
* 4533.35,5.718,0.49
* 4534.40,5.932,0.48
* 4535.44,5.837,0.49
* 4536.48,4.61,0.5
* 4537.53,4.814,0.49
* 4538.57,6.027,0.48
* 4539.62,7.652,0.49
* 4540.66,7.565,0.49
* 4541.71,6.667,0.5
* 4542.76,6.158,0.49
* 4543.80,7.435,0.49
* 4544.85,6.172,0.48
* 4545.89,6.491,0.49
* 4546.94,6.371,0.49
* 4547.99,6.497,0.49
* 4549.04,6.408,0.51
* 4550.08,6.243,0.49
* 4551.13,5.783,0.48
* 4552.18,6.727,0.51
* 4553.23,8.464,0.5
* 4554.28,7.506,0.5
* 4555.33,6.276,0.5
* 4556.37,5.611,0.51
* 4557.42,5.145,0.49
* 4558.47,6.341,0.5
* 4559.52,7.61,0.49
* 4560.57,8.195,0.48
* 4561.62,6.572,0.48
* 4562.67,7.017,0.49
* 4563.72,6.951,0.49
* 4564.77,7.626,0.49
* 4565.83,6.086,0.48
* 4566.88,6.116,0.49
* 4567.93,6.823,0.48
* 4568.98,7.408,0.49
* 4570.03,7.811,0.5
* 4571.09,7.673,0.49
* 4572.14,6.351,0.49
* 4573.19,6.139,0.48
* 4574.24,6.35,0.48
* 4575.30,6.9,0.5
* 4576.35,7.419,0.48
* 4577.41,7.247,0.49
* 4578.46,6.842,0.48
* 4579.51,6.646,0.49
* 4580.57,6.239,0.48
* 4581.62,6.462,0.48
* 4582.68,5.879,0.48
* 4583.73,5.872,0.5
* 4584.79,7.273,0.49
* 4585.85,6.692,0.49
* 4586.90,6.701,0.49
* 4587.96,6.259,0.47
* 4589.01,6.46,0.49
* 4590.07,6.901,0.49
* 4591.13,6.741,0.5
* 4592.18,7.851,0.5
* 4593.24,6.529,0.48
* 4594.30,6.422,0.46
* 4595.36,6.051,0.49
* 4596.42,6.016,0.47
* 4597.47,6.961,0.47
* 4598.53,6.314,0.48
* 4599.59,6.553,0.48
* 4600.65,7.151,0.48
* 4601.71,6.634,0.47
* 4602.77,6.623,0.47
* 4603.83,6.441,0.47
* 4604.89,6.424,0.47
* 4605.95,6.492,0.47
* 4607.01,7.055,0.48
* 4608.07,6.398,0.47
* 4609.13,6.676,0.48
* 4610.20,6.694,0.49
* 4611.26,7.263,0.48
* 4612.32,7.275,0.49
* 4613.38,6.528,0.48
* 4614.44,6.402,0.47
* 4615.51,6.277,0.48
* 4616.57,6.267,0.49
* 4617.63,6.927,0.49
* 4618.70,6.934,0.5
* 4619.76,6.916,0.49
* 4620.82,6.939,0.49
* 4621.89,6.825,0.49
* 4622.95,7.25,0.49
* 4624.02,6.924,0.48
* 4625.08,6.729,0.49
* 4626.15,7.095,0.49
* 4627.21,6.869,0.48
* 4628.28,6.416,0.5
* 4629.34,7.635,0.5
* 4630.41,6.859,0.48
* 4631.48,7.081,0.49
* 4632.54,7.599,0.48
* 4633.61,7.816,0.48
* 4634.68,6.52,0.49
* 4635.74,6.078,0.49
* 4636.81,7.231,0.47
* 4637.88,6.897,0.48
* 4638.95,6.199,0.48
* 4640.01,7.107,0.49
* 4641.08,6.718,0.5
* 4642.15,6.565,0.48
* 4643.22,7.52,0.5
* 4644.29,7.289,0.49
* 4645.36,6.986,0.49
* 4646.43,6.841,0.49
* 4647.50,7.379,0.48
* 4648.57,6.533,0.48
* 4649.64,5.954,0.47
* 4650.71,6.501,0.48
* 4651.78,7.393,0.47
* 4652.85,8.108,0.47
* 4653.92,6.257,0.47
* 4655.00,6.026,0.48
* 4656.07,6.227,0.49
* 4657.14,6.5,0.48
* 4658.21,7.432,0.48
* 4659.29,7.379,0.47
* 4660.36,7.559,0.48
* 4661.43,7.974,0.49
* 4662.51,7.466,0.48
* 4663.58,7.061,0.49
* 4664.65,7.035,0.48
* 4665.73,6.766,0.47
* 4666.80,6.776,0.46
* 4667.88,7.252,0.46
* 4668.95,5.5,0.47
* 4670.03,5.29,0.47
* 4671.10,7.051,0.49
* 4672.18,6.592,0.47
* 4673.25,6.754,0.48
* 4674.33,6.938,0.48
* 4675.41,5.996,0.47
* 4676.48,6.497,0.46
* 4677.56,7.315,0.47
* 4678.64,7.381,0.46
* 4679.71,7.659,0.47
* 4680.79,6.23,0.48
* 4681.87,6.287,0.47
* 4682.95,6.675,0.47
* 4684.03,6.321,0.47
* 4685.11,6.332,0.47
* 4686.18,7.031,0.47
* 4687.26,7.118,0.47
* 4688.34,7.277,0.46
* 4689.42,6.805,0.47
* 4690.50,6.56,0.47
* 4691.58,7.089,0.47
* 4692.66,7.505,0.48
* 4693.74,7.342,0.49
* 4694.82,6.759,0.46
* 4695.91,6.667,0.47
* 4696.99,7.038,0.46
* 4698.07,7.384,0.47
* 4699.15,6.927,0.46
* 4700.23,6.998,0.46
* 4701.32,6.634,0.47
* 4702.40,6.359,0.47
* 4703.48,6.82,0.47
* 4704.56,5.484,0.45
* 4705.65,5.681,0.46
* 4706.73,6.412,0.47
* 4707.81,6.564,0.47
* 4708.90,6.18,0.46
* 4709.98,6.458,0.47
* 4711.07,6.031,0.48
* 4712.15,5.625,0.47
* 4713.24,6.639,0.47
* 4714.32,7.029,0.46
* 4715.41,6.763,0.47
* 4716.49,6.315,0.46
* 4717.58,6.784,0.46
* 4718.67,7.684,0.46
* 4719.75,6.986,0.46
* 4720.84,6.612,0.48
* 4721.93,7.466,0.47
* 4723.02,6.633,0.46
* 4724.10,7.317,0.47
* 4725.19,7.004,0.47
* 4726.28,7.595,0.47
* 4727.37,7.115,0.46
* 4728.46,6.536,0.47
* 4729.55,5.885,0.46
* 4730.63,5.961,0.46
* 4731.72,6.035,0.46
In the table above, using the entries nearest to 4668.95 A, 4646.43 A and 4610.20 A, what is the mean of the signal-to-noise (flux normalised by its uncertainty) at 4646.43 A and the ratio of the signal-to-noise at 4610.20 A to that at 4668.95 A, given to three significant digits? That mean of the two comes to 7.56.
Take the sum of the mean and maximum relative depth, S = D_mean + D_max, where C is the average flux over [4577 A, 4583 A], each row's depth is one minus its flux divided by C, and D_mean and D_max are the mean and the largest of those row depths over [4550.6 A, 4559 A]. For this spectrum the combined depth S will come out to 0.23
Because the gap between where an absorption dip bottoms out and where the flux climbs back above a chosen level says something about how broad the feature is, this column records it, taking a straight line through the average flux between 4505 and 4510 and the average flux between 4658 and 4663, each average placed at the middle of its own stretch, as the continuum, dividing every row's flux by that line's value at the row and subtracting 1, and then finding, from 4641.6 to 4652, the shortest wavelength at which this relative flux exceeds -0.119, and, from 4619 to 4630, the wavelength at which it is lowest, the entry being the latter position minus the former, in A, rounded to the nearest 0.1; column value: -14.9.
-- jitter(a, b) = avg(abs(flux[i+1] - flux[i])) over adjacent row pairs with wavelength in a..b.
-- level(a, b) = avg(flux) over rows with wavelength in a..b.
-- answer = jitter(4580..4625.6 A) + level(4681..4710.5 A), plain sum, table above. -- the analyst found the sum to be 7.05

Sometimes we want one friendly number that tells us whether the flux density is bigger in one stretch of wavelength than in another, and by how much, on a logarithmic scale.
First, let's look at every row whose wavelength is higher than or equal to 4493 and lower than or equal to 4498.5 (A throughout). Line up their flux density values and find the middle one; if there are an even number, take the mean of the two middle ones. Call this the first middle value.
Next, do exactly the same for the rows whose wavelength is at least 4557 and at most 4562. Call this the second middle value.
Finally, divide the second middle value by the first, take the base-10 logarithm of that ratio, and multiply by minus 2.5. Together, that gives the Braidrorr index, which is -0.048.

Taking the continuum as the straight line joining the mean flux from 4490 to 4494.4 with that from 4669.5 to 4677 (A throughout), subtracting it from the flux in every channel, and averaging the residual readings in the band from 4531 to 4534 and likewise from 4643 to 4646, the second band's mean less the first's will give 1.4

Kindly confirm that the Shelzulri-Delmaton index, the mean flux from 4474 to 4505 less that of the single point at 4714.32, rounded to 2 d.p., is -0.50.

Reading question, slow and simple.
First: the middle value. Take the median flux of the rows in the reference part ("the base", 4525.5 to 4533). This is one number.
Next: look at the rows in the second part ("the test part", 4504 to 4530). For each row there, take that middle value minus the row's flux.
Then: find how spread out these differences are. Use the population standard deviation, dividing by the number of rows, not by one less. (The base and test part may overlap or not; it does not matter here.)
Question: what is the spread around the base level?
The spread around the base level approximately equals 0.68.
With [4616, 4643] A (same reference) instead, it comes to 0.42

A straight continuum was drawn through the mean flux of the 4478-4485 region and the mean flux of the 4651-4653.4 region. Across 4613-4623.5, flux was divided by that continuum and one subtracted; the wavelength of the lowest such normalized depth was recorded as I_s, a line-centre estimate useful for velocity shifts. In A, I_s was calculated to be 4616.57 A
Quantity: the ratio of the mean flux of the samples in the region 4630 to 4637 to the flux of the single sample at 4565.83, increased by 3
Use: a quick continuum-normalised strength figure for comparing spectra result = 4.15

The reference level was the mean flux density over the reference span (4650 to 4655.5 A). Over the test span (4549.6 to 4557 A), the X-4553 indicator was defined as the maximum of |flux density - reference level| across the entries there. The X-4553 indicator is 1.6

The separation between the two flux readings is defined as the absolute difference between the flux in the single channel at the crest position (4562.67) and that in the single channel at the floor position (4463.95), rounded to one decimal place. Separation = 2.1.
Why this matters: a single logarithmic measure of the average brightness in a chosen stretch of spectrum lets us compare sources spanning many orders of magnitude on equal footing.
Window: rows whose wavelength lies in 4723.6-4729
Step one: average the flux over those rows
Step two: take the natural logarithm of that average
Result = 1.96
